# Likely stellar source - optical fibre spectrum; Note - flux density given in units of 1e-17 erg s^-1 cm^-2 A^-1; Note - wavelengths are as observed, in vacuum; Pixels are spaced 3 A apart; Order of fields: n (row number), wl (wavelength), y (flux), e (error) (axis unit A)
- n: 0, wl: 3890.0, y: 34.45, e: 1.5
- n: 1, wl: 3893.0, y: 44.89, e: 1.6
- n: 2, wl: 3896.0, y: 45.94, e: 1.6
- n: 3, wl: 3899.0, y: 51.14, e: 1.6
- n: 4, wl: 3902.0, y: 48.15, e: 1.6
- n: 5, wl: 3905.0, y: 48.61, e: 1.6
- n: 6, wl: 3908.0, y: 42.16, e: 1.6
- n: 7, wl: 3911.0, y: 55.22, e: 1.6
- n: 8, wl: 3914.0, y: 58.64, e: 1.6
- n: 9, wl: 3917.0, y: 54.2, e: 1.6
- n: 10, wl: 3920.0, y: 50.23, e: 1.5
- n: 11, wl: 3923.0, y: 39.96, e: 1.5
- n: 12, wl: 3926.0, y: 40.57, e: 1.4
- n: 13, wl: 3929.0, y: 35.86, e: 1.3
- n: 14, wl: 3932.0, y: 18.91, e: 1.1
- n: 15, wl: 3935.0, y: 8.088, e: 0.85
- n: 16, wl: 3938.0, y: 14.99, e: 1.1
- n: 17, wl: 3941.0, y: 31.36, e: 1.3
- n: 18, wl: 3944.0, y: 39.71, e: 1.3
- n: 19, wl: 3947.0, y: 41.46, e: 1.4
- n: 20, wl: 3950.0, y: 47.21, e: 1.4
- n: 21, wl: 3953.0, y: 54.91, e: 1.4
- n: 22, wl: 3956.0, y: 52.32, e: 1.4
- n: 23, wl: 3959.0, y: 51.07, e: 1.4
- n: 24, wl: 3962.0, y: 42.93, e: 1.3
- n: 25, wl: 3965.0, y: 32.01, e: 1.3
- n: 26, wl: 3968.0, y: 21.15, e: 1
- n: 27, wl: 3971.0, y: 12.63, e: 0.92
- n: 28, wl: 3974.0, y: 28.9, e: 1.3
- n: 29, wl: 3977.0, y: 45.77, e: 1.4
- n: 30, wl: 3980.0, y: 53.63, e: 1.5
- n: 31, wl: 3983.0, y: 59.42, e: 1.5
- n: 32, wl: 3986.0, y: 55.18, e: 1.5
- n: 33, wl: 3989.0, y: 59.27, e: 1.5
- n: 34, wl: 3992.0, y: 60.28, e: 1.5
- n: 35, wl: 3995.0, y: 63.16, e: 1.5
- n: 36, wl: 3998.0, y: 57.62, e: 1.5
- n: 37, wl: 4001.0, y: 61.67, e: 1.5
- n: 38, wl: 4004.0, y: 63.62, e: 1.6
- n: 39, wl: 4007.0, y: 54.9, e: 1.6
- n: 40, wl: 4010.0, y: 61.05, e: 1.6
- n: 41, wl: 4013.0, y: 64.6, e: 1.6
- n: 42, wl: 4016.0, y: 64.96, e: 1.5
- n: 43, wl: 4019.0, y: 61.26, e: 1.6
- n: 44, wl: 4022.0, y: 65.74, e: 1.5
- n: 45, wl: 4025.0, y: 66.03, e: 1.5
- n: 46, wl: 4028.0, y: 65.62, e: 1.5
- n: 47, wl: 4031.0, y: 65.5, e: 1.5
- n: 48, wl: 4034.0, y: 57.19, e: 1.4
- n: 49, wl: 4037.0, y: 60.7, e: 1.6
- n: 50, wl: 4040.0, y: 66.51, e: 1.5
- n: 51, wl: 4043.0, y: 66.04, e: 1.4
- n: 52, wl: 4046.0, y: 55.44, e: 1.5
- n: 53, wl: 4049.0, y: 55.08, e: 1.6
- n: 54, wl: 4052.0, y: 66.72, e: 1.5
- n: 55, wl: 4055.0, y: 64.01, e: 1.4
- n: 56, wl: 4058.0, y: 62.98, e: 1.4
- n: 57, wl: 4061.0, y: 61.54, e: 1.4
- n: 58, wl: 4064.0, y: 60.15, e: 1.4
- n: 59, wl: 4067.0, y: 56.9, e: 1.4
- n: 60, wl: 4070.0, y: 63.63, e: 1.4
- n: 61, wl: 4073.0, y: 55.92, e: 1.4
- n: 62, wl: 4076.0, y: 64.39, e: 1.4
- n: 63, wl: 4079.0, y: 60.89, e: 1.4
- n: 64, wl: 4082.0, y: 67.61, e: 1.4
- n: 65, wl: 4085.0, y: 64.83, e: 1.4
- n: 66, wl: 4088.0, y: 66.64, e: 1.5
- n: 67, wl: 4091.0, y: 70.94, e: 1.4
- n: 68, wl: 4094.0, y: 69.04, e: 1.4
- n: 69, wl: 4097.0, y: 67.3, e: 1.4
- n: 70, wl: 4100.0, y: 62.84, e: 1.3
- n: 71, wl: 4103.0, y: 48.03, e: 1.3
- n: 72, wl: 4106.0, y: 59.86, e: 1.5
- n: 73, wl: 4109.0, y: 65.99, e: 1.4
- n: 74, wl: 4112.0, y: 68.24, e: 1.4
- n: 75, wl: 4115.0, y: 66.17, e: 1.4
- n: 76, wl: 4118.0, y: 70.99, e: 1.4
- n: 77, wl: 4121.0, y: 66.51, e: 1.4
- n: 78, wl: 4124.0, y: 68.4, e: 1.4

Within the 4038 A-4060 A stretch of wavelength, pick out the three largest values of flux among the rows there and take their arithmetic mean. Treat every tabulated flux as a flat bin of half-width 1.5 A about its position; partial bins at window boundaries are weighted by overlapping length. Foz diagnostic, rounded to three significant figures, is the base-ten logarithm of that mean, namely 1.82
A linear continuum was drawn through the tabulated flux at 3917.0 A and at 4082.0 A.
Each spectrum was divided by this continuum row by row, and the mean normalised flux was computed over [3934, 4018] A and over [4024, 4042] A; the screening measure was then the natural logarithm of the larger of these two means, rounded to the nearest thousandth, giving 0.000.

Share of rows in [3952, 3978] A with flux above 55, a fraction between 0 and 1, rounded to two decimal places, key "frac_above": 0.00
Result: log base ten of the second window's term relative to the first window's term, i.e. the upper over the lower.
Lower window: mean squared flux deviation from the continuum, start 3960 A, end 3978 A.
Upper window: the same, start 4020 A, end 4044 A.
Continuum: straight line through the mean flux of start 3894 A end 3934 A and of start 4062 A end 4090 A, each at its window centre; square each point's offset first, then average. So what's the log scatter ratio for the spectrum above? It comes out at -1.0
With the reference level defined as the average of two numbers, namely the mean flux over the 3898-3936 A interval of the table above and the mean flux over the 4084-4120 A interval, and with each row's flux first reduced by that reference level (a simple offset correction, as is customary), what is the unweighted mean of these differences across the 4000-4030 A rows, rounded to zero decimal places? 9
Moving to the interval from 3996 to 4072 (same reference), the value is 8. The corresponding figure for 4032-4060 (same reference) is 8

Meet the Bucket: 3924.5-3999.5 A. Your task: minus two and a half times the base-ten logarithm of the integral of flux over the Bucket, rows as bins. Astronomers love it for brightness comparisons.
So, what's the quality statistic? -8.7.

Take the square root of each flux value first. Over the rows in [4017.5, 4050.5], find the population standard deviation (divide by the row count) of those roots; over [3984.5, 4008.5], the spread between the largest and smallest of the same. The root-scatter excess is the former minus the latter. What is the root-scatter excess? -0.29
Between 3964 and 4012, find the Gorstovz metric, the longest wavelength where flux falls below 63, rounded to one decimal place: 4010.0 A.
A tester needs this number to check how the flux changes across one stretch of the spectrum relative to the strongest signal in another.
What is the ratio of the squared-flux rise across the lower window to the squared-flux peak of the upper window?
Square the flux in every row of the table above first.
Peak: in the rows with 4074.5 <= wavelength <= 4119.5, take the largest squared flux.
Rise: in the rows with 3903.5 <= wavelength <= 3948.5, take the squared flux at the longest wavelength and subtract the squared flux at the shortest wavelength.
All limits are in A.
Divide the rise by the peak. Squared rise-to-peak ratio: -0.13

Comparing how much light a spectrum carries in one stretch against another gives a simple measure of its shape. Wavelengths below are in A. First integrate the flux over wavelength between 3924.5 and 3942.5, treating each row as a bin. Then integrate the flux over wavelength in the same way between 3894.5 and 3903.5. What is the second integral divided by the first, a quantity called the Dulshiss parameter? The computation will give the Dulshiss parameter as 1.0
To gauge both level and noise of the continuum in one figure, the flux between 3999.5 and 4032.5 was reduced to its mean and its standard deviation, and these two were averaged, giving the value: 33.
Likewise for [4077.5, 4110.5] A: 35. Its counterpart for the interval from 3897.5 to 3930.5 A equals 27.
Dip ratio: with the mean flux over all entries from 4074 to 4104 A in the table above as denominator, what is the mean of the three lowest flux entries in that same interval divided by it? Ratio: 0.89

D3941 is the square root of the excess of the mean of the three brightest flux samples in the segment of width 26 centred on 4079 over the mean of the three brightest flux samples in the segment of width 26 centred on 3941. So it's 4.5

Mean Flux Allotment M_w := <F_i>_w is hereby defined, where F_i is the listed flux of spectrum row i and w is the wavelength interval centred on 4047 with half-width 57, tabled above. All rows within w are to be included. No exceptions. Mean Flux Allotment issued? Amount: 62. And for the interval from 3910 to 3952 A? 38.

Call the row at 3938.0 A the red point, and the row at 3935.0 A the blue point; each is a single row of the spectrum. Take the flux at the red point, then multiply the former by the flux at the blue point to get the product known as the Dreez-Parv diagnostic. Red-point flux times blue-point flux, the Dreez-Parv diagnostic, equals 121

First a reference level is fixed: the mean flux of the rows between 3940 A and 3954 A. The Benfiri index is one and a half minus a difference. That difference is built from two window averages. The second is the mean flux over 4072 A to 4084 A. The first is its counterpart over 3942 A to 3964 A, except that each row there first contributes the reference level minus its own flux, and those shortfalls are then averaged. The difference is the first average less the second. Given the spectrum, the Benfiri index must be 68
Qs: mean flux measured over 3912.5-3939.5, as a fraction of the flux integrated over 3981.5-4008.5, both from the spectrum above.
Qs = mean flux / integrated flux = 0.022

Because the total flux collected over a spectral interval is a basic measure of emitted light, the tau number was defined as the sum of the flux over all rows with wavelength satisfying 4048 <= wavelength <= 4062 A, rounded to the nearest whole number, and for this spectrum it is 310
